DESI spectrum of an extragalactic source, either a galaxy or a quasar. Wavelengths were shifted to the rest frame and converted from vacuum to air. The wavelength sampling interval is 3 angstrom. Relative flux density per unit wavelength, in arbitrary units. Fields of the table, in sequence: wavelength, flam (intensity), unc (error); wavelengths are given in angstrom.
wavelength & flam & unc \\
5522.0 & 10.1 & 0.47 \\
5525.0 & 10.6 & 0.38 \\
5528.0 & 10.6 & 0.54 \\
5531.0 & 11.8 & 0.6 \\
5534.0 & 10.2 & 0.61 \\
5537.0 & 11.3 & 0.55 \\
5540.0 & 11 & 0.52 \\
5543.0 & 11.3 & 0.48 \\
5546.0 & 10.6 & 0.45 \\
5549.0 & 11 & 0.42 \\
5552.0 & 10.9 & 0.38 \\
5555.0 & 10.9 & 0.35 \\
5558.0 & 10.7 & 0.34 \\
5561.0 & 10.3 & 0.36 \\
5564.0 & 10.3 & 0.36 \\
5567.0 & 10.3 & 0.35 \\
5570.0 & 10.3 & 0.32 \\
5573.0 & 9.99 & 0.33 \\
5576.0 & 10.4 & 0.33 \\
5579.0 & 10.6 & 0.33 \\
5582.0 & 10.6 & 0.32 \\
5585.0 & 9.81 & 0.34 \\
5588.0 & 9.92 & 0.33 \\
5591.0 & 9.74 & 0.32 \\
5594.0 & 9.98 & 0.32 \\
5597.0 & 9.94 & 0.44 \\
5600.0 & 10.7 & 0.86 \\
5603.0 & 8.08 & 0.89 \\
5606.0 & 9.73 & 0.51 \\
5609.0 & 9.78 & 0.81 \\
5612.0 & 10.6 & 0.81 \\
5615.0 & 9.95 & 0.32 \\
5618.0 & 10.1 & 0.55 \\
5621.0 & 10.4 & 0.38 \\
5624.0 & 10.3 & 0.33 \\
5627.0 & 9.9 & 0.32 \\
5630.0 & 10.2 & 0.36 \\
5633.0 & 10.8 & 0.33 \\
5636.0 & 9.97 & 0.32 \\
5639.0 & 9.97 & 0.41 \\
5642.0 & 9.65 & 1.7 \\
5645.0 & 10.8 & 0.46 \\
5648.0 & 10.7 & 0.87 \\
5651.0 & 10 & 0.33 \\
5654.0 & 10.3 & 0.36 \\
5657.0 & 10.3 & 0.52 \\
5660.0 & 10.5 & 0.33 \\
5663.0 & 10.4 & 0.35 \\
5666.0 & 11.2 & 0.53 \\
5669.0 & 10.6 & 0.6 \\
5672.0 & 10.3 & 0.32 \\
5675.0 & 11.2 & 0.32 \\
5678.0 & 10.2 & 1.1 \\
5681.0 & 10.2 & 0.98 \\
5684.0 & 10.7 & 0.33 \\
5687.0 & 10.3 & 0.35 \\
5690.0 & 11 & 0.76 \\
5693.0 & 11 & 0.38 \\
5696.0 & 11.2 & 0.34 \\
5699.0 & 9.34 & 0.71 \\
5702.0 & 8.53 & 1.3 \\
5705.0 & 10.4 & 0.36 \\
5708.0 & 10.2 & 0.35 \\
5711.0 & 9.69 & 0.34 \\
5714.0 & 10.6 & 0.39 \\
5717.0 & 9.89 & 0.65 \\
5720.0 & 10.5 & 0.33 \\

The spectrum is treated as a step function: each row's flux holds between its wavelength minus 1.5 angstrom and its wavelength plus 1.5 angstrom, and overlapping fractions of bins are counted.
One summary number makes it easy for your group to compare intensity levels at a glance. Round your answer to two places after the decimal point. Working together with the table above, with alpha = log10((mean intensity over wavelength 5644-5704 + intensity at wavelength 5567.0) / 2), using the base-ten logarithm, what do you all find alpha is 1.02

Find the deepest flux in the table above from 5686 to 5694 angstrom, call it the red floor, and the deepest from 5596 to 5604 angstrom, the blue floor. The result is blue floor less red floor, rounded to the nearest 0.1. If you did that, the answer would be -2.2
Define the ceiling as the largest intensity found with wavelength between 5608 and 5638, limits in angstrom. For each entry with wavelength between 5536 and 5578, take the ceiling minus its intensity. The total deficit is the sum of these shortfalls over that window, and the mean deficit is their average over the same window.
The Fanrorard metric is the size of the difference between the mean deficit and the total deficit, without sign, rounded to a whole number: 2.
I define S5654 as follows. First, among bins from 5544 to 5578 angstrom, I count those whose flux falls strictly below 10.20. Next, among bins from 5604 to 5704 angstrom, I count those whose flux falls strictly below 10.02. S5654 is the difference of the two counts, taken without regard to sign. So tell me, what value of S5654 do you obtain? 9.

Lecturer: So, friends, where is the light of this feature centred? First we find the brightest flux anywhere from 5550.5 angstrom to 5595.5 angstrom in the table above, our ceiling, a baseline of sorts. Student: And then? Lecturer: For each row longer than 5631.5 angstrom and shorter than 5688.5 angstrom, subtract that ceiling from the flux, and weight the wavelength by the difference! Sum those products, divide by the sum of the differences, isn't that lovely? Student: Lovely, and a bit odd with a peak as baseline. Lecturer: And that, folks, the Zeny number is 5656.6 angstrom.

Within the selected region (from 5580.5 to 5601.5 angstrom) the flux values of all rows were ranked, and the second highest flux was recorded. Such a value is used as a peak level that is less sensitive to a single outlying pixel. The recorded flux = 10.6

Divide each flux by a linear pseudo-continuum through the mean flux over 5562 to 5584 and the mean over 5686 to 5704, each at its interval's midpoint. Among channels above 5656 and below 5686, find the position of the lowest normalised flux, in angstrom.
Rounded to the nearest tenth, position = 5678.0 angstrom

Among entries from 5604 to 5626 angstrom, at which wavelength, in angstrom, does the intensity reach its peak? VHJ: 5612.0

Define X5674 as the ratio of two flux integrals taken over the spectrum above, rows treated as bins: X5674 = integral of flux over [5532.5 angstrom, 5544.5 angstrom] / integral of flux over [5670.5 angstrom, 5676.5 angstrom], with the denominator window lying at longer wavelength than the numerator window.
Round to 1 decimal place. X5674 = 2.0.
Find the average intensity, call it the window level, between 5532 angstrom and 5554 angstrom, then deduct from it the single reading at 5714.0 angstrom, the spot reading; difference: 0.3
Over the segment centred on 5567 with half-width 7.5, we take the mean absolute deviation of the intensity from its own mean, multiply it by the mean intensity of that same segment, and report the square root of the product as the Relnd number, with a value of 1.01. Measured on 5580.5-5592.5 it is 1.71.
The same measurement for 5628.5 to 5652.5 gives 1.97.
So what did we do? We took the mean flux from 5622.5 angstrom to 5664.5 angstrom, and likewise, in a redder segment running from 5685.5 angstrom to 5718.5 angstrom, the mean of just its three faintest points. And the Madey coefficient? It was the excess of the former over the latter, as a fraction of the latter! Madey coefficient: 0.12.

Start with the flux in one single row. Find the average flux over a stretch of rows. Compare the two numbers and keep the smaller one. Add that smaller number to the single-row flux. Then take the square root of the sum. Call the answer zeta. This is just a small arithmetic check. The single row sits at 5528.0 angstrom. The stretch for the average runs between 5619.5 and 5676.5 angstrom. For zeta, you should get 4.58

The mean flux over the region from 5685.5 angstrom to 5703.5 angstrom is 10.2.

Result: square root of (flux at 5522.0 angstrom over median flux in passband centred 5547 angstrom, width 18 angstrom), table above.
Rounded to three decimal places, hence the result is 0.960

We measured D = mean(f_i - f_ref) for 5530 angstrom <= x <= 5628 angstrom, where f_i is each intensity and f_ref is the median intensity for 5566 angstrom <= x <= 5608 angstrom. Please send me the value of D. 0.36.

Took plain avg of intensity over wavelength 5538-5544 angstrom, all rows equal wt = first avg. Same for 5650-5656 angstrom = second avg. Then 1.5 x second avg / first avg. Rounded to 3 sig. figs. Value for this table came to 1.37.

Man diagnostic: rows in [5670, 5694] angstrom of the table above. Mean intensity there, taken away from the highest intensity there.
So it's 0.6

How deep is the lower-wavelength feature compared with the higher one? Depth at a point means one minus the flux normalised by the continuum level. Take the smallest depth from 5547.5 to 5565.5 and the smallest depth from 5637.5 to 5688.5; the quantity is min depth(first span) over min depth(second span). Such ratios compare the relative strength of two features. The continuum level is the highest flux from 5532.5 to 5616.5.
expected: 3.0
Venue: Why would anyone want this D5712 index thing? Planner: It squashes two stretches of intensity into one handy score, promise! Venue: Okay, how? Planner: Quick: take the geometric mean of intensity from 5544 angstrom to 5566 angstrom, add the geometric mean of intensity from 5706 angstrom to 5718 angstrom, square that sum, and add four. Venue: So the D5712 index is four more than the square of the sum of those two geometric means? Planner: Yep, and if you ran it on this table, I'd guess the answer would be 435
